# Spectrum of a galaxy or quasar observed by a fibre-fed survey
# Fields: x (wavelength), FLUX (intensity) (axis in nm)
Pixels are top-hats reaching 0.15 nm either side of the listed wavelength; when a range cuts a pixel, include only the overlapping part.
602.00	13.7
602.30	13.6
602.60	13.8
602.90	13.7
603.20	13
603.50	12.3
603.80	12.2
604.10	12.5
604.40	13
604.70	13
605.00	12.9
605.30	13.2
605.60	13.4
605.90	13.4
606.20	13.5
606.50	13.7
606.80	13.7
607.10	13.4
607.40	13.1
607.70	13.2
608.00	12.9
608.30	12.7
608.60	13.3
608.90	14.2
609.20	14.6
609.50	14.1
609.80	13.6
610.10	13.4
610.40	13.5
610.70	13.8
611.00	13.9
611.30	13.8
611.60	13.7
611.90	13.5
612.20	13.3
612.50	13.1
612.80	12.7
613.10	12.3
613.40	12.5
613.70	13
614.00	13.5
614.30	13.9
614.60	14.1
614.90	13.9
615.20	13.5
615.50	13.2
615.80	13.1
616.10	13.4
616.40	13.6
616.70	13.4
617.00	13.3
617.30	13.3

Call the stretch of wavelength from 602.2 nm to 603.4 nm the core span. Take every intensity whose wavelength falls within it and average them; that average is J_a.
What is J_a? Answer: 13.5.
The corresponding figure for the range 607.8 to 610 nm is 13.6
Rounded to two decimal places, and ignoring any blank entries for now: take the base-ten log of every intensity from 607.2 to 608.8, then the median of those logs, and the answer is 1.12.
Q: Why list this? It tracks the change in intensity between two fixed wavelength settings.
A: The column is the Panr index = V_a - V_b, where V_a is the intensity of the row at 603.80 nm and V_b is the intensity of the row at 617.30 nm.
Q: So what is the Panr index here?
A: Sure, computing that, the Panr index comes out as -1.1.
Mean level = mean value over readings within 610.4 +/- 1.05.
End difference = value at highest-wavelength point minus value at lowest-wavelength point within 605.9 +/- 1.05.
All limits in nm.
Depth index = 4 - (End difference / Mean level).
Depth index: 3.94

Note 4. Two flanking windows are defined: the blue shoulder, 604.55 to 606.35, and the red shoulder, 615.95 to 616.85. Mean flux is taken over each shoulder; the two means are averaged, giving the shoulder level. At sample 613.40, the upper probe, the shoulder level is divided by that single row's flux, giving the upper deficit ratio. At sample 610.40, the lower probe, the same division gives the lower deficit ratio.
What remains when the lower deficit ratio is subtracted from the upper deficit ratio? 0.08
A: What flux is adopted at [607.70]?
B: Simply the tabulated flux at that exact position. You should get 13.2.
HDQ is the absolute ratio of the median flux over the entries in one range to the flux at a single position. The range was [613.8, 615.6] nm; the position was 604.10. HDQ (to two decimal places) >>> 1.10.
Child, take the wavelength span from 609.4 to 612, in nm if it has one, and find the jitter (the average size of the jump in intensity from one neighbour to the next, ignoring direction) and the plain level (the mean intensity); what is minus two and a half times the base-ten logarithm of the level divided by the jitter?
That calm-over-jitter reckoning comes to -4.6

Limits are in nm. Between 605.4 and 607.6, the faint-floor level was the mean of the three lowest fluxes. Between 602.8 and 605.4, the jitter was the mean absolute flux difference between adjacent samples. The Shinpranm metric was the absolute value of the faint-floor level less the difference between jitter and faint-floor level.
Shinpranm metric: 26.3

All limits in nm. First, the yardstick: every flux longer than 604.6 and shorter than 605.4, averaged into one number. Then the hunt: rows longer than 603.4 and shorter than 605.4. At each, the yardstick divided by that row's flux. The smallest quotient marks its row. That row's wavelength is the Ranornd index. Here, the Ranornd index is 605.30 nm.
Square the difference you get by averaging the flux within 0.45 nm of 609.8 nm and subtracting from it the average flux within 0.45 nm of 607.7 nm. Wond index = 0.40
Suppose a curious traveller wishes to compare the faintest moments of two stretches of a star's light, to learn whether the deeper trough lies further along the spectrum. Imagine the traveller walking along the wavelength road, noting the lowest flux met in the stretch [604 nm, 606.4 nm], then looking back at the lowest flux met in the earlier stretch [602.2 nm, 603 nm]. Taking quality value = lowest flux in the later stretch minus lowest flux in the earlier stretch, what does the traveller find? -1.1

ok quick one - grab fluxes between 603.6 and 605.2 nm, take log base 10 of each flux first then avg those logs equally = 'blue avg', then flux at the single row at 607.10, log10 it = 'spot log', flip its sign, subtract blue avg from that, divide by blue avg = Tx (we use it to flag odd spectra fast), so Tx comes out -2.021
